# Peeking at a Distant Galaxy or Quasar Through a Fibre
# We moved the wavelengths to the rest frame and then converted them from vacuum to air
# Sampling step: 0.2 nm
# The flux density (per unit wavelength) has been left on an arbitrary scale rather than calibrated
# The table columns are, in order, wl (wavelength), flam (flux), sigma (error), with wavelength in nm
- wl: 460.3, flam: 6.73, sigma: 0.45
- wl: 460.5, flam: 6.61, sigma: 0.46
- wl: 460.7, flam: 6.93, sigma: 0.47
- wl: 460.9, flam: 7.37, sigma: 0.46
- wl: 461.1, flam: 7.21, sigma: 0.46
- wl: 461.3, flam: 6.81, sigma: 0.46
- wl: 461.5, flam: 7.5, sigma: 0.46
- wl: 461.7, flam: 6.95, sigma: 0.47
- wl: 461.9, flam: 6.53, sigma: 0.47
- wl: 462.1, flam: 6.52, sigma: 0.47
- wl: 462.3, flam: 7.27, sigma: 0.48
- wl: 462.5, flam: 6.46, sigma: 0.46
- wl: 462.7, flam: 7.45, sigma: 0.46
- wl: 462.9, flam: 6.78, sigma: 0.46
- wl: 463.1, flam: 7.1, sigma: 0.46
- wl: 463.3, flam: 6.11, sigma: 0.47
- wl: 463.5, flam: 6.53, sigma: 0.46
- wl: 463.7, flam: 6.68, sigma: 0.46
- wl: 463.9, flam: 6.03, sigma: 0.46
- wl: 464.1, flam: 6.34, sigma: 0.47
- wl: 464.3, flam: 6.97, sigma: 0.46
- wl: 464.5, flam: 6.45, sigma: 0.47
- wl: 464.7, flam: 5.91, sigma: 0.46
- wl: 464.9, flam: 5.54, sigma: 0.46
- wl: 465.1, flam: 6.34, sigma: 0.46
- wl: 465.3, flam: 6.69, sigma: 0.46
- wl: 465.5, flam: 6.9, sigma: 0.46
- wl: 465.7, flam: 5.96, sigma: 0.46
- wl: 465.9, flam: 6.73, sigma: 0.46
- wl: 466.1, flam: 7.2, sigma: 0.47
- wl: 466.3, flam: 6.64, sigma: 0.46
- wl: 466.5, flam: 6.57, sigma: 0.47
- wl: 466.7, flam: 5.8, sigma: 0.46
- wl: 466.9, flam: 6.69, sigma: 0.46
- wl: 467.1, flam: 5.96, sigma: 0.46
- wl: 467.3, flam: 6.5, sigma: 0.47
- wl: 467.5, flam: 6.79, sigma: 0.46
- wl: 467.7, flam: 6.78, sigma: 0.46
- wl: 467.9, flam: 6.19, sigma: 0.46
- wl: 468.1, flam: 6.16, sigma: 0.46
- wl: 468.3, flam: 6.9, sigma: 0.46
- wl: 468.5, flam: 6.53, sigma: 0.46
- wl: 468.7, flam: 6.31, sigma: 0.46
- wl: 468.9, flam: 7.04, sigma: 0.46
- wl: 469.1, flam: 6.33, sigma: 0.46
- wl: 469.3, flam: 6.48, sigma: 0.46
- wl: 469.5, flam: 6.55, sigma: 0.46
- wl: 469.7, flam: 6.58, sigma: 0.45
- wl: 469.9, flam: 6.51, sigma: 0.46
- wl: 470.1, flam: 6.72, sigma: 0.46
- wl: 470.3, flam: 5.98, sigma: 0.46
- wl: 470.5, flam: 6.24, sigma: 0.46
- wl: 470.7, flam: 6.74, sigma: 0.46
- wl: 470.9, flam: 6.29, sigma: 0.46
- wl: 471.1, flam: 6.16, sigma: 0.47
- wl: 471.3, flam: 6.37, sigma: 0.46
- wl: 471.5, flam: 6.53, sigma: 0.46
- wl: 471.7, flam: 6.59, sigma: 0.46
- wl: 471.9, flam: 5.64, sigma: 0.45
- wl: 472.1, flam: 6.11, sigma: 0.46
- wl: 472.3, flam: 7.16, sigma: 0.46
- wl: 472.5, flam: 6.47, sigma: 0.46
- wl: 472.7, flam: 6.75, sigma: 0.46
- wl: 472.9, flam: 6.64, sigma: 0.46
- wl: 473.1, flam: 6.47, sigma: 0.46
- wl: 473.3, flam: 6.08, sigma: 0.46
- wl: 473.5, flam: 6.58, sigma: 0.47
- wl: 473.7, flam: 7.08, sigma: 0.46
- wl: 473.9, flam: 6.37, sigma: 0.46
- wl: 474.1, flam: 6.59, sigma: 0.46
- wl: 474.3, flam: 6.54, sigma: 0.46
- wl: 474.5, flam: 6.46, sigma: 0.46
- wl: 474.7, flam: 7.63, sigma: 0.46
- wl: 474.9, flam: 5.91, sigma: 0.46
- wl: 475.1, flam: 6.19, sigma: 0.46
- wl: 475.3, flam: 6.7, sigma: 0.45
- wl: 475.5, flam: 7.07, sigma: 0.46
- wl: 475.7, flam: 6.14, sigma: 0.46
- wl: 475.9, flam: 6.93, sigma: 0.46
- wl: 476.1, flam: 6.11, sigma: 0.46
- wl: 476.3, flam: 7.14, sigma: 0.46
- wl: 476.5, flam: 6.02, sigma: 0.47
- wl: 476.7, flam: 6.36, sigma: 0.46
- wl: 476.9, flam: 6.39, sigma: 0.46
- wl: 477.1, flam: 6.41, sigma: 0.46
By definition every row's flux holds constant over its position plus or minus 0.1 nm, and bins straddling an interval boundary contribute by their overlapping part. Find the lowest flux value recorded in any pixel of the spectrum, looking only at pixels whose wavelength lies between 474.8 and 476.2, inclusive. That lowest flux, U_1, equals 5.91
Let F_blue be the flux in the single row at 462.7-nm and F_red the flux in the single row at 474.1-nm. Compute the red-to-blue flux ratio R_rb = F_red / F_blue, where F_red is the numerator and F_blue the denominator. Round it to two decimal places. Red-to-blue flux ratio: 0.88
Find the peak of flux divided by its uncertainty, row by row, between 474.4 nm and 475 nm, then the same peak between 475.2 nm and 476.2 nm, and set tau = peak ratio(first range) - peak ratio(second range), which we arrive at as 1.2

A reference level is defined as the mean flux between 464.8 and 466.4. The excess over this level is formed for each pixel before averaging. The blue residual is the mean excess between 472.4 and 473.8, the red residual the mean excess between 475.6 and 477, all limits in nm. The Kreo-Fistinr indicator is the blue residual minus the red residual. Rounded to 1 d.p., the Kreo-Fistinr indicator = 0.1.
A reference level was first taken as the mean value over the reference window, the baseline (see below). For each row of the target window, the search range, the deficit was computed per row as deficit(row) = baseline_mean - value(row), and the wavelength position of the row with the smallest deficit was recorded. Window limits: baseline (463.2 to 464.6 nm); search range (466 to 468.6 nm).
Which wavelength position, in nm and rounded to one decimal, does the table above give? 466.1 nm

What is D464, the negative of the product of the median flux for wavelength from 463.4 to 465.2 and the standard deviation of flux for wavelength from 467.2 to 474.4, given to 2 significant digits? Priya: -2.0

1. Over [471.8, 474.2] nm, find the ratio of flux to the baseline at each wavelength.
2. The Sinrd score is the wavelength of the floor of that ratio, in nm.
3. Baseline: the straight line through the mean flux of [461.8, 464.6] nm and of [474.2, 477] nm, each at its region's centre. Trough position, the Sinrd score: 471.9 nm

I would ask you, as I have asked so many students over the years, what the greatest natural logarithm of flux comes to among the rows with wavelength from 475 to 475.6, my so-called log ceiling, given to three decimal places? 1.956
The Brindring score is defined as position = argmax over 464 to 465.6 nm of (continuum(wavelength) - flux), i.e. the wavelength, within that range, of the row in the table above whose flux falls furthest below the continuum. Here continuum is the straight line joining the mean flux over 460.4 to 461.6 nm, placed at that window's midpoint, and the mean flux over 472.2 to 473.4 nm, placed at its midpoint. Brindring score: 464.9 nm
